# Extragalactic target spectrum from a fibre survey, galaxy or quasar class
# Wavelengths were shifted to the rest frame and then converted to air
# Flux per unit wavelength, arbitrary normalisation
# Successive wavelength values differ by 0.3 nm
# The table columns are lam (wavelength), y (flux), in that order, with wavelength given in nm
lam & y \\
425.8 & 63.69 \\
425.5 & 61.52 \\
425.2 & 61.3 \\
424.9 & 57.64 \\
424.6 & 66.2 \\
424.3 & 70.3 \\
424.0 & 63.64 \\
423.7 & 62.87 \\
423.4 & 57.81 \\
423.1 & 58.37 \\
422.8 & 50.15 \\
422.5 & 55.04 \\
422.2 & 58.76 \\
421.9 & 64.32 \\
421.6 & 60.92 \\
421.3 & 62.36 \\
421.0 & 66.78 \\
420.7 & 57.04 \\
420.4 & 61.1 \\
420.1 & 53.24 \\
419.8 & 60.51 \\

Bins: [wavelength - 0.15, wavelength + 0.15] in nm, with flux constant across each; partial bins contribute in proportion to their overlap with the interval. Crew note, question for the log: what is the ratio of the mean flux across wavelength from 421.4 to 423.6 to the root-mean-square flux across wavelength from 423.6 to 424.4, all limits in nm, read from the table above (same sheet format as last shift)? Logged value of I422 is 0.88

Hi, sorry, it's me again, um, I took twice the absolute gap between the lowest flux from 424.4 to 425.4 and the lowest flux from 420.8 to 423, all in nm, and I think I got 15.0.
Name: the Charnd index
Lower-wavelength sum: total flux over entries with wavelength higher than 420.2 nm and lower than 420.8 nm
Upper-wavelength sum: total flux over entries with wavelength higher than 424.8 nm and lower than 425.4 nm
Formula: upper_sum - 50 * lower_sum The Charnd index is -5788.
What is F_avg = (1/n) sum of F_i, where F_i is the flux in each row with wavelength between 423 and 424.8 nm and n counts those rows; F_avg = 63.2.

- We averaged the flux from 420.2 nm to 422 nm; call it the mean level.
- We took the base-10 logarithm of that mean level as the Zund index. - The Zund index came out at 1.79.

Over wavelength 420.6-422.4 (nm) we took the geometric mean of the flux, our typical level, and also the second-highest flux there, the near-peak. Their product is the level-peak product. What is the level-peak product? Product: 3963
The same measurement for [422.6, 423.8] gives 3334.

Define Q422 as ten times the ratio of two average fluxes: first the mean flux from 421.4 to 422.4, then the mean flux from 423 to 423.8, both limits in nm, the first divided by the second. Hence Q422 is 10.3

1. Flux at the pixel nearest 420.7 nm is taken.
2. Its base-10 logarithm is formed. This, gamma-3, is 1.756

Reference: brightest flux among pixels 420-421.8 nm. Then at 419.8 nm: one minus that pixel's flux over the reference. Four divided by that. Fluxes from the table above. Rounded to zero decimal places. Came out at 43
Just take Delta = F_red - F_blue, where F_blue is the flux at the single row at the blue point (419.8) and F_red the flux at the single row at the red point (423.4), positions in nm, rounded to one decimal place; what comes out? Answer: -2.7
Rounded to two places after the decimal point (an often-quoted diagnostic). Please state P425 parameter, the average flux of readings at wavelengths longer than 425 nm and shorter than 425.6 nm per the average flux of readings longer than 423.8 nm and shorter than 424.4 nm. 0.92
